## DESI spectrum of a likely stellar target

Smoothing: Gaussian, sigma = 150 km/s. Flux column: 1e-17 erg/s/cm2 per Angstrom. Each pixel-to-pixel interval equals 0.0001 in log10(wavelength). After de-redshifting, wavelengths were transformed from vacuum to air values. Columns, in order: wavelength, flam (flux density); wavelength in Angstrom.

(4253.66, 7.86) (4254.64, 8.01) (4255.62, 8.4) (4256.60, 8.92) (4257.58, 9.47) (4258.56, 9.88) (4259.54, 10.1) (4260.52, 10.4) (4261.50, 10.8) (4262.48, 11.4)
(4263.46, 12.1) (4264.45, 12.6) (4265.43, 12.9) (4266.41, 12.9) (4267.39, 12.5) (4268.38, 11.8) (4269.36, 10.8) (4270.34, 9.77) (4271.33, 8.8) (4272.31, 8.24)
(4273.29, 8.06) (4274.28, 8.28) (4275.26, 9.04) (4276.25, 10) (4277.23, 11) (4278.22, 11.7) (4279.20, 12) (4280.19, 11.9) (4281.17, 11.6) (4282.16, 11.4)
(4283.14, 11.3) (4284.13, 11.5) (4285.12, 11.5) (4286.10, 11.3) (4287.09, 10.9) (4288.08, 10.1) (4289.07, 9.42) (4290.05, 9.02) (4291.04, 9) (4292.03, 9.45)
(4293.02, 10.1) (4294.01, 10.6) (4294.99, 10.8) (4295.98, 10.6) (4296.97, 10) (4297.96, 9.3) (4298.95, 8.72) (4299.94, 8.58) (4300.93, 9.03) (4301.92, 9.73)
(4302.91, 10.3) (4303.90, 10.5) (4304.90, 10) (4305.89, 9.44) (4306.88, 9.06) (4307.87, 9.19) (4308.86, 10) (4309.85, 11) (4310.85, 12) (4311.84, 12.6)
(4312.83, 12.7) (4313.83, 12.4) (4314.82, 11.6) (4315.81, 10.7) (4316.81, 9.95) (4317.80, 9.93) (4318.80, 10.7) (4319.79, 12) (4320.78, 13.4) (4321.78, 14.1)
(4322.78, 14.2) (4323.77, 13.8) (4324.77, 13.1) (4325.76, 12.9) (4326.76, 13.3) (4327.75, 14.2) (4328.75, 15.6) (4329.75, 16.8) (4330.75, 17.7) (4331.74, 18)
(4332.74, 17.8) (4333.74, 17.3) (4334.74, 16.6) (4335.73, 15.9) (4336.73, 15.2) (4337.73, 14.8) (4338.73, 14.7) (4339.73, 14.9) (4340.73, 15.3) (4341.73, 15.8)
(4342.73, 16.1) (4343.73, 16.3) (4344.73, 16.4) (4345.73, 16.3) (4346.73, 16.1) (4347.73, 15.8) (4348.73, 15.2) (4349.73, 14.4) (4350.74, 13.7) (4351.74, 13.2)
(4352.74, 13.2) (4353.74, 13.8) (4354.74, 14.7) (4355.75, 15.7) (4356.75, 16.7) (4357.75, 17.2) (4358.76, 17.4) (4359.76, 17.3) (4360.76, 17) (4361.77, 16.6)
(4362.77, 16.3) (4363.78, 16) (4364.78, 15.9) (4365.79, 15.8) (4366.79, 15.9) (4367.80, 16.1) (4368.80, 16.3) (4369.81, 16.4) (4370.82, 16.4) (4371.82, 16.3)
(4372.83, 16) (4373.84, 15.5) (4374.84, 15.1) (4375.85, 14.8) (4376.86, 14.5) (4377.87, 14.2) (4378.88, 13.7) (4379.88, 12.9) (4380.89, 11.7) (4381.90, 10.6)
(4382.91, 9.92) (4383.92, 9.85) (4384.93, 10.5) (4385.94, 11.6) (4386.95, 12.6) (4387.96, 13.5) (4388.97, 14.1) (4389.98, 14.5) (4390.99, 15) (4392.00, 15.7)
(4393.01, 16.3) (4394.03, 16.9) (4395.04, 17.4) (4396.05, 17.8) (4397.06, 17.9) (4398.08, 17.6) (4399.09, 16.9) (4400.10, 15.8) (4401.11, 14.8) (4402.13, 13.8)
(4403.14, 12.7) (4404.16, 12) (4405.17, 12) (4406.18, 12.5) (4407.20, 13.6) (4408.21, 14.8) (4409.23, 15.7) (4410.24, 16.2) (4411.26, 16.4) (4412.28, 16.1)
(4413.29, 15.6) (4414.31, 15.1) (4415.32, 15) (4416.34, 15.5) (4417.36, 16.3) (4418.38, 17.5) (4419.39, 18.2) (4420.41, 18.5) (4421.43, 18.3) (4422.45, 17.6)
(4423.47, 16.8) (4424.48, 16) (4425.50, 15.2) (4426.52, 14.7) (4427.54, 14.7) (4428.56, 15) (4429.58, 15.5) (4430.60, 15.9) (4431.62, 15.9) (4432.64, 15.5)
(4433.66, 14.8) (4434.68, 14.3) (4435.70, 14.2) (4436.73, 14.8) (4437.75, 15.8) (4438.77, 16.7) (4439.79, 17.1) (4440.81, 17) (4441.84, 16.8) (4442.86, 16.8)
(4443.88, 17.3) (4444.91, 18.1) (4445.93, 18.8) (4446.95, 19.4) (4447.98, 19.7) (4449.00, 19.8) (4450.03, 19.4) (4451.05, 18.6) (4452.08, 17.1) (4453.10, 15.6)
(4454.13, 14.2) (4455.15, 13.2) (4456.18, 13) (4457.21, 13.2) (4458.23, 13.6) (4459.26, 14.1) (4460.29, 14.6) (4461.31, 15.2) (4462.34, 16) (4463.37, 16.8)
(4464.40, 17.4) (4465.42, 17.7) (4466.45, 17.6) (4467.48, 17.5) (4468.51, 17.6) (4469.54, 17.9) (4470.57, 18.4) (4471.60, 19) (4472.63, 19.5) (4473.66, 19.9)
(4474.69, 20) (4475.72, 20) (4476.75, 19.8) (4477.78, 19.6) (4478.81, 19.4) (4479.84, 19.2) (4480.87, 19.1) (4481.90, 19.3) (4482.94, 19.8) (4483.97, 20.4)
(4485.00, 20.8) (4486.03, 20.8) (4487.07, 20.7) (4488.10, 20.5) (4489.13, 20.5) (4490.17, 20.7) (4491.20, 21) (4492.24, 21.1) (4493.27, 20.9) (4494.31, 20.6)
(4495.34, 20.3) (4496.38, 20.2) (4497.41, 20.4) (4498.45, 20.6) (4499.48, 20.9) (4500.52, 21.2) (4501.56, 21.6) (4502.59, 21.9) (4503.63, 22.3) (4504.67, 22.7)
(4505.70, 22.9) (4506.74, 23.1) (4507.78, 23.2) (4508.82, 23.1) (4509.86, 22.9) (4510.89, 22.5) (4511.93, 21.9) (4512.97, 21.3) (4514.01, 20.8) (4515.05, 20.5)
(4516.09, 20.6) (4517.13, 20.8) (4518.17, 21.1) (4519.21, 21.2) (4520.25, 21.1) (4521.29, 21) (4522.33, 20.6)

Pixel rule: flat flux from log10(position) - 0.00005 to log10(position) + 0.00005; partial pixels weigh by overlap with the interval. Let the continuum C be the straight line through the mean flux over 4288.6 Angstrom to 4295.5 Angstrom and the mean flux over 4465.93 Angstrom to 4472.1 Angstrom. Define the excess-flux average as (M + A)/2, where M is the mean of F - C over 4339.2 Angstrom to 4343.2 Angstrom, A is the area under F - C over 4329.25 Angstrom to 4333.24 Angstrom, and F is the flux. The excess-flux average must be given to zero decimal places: 14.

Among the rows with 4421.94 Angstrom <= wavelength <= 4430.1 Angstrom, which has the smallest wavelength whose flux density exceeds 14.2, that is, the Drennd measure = 4422.45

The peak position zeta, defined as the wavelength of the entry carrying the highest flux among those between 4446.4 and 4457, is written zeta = 4449.00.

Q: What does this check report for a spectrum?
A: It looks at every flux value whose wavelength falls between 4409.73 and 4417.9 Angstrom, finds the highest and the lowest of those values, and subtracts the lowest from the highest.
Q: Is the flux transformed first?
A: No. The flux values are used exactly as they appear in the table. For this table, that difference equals 1.4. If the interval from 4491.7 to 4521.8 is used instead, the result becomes 3.0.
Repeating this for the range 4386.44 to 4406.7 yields 5.9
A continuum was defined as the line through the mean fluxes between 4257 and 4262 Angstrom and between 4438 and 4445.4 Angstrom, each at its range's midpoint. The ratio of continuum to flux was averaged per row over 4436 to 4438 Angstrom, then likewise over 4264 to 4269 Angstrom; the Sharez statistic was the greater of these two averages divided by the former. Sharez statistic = 1.00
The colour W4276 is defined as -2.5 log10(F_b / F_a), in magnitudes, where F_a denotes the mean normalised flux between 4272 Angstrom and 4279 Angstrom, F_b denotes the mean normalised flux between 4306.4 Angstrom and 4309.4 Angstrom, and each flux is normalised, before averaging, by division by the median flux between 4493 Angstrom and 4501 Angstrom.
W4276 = 0.0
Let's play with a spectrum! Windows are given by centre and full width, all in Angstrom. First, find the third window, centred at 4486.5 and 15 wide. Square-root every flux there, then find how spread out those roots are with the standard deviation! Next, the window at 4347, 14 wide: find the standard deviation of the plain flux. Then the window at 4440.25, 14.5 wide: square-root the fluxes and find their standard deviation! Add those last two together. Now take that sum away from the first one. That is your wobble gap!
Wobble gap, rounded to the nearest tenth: -1.3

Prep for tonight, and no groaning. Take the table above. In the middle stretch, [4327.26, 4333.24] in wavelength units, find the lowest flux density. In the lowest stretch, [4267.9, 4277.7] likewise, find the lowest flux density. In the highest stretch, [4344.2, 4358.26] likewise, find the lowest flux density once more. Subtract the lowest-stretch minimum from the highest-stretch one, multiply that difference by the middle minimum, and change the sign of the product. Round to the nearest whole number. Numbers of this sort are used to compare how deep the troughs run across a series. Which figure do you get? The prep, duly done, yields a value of -73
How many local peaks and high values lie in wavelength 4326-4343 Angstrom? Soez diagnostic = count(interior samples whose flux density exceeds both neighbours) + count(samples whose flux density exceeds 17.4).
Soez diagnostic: 4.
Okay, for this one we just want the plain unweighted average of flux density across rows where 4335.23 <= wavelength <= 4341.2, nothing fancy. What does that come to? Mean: 15.1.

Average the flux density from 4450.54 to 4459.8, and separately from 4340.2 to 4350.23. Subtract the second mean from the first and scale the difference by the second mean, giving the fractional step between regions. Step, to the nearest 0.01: -0.07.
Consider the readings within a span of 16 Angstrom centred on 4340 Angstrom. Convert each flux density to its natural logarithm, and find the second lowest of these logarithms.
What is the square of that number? 7.26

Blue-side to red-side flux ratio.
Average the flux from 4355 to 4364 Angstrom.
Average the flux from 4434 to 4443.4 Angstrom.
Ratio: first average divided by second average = 1.0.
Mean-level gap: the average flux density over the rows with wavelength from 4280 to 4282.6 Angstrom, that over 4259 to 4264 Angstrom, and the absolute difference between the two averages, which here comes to 1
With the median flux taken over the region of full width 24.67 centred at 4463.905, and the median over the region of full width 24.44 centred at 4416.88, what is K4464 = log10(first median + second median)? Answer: 1.52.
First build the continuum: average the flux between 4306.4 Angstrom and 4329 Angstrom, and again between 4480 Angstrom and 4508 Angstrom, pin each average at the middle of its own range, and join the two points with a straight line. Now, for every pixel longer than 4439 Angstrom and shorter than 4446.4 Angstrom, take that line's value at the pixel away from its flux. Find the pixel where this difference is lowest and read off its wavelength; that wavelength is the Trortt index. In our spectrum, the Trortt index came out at 4442.86 Angstrom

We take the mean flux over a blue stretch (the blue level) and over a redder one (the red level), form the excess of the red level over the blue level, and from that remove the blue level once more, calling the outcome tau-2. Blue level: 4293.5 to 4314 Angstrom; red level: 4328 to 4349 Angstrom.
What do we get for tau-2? -4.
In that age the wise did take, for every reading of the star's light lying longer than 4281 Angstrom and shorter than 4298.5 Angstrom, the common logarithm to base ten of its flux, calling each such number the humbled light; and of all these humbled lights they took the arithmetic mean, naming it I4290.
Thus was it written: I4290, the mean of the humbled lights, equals 1.02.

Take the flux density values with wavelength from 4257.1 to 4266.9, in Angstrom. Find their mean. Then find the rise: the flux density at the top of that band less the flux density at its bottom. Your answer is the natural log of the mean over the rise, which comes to 1.2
